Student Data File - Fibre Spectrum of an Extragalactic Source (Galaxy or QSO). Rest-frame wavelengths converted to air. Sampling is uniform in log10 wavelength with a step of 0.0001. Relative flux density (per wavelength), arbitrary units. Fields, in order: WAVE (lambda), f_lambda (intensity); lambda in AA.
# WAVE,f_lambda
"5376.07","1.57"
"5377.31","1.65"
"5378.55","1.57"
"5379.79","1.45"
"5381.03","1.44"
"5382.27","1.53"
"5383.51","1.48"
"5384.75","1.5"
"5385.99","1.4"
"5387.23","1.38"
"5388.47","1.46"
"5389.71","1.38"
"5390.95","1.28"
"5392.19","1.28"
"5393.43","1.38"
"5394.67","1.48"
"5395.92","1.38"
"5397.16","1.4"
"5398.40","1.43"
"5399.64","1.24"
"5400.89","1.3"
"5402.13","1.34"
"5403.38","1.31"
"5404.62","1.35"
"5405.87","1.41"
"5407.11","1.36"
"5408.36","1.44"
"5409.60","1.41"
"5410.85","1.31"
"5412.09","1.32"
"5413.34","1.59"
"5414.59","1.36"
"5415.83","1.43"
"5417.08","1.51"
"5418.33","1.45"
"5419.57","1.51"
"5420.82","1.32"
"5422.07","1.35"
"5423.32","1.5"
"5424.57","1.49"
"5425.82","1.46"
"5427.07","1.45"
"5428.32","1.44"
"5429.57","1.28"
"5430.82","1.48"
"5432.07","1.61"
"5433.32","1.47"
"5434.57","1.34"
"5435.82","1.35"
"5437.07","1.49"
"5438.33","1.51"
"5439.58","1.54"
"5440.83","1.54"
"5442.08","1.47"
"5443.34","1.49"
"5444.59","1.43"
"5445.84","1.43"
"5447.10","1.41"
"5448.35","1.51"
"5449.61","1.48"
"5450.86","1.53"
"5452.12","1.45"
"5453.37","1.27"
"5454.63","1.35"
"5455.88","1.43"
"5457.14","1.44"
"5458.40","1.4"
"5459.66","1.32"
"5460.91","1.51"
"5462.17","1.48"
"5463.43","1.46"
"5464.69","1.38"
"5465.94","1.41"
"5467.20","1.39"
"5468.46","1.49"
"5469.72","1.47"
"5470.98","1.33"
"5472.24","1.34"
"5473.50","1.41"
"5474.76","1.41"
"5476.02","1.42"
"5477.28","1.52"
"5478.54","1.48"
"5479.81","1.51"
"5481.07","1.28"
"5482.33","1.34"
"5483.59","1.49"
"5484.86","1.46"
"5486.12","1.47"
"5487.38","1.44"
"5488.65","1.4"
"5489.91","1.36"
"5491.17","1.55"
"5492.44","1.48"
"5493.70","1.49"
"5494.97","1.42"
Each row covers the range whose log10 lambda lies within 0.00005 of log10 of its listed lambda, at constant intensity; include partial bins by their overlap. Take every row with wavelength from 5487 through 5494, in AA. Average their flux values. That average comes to 1.45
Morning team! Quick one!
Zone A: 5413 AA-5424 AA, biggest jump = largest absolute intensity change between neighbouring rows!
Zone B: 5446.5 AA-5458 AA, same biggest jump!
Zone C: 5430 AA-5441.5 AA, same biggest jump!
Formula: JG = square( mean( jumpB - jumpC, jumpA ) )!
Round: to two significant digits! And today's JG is 0.018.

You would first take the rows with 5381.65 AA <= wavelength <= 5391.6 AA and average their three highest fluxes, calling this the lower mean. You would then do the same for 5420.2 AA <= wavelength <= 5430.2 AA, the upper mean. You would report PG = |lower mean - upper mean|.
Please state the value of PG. 0.02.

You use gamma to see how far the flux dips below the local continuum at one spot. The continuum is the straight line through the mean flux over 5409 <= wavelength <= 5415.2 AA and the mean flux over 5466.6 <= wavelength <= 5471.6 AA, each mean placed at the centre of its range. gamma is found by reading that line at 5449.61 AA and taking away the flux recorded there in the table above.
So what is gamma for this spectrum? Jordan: -0.07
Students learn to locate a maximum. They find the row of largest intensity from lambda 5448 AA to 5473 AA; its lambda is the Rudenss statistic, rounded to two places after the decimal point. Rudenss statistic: 5450.86 AA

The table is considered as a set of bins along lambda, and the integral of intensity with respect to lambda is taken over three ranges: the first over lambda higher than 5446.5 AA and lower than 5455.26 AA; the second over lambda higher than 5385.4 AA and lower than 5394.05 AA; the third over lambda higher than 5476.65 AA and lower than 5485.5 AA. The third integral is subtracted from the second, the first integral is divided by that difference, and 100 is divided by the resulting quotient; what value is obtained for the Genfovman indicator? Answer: -7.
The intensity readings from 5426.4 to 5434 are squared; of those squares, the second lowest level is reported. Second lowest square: 2.07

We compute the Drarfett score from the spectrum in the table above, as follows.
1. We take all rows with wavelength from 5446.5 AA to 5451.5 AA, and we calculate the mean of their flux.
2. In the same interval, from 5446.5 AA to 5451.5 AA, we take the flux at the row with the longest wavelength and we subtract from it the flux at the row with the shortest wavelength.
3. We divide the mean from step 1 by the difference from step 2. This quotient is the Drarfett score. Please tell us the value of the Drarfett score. 12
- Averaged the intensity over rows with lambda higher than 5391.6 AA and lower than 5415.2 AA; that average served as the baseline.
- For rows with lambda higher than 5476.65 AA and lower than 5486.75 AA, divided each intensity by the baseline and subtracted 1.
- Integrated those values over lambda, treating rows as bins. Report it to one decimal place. 0.5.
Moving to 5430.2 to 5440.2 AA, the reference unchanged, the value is 0.7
